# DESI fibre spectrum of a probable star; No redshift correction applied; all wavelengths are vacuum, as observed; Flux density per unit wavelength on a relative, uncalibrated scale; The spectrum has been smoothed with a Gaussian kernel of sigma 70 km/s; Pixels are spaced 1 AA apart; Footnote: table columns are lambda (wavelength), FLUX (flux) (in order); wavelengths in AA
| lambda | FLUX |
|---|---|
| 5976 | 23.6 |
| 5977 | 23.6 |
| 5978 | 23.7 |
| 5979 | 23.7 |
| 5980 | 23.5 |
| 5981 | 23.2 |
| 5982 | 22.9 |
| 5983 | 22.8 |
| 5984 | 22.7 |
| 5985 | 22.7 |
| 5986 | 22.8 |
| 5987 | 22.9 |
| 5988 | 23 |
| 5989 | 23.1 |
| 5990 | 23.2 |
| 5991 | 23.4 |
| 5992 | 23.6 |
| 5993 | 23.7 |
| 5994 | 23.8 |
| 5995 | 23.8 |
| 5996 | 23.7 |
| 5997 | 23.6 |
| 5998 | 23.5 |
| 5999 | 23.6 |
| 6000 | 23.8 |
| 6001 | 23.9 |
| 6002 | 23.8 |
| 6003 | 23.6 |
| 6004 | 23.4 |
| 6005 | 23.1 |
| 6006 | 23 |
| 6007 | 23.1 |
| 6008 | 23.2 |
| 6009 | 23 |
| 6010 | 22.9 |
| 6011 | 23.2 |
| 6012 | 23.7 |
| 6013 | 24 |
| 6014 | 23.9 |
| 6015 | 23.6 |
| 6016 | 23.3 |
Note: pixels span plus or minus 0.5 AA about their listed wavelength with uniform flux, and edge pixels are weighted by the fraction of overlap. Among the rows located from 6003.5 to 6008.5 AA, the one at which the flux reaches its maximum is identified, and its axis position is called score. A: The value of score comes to 6004 AA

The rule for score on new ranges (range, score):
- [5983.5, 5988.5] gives 5988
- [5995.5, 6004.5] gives 6001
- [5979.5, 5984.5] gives 5980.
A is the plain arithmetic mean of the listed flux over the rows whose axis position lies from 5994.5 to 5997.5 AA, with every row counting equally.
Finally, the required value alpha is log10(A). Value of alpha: 1.37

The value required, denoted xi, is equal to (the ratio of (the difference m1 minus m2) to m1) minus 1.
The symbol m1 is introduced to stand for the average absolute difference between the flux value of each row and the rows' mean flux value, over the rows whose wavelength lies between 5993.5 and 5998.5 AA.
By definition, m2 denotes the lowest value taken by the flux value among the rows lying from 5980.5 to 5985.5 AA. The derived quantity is -218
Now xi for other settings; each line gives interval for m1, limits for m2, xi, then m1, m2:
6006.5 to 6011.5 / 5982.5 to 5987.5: -218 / 0.10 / 22.7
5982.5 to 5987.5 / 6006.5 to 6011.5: -358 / 0.06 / 22.9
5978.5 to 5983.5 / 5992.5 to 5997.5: -78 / 0.30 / 23.6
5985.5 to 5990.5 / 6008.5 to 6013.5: -191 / 0.12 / 22.9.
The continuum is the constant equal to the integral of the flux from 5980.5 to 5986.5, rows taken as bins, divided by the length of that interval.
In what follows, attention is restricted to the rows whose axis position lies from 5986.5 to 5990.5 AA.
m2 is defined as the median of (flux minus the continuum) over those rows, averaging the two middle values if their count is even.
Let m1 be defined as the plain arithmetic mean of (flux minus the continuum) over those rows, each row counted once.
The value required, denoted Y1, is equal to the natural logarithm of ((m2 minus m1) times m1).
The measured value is -36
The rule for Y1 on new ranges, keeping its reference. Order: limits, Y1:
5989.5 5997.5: -3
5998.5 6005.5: -35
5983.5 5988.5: -7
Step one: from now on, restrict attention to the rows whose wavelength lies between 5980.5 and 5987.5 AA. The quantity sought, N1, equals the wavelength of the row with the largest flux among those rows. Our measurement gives 5981 AA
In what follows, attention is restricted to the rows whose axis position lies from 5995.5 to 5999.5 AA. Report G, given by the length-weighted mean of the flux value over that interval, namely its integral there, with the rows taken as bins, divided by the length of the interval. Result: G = 23.60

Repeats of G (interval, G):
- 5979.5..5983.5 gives 23.10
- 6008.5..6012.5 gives 23.20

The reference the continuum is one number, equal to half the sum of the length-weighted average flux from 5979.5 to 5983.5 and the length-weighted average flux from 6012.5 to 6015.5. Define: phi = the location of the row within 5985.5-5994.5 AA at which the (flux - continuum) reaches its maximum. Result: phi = 5994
